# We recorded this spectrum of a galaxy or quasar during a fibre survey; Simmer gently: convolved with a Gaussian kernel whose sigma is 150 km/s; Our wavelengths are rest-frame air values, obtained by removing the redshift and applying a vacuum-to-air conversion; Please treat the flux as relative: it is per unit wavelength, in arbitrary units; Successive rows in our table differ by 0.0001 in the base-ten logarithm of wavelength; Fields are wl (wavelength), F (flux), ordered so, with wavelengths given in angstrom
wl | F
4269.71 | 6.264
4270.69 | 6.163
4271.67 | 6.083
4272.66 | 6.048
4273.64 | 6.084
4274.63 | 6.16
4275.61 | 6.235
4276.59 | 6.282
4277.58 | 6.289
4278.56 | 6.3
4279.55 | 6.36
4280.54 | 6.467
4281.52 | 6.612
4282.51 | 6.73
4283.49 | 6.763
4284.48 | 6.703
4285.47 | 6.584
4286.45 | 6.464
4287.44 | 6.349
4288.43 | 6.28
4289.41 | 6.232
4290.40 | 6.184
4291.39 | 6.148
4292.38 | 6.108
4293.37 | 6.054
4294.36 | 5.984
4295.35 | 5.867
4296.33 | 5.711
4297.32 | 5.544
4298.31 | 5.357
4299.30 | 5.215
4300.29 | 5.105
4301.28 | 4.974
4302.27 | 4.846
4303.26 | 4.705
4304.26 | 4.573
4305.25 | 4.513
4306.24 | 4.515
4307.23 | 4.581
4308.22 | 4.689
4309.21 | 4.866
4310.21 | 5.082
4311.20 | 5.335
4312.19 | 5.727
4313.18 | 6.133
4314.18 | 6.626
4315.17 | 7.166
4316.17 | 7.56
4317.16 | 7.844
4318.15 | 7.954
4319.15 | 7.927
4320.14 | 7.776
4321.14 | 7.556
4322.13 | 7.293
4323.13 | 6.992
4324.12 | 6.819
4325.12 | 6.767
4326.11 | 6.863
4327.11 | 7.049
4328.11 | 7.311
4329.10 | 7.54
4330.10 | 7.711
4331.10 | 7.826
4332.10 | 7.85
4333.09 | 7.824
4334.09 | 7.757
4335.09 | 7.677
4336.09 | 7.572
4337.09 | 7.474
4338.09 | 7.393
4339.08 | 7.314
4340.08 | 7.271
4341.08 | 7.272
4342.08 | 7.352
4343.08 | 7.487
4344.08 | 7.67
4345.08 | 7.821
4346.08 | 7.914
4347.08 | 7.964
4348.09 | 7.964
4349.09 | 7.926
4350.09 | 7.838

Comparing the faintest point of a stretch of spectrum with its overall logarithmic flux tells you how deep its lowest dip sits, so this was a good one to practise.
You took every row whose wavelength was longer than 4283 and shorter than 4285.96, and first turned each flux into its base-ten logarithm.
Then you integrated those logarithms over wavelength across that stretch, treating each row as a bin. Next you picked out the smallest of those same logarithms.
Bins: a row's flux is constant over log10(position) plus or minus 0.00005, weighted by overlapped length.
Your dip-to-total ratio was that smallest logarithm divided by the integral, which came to 0.335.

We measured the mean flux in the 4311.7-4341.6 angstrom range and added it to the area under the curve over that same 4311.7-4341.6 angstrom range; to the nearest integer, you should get 226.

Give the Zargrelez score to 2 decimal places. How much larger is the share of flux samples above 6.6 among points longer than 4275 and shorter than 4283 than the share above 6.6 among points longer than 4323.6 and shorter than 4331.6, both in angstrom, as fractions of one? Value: -0.75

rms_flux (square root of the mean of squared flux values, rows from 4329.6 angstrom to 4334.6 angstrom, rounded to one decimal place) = 7.8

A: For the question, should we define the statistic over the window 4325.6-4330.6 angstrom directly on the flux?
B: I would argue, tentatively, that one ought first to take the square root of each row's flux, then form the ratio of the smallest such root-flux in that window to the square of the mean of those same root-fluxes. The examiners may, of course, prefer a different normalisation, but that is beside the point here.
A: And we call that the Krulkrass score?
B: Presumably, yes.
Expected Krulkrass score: 0.359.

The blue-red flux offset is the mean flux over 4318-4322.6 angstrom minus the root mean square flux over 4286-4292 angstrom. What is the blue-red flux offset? 1.4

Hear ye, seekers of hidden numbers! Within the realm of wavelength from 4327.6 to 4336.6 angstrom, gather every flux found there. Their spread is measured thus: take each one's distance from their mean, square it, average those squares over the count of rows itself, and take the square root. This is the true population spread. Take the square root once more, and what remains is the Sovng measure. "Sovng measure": 0.406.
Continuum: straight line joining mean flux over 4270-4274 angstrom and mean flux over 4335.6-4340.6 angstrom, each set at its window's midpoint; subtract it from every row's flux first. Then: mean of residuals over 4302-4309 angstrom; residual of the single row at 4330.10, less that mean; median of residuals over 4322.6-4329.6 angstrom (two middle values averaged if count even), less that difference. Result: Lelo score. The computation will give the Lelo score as -2.7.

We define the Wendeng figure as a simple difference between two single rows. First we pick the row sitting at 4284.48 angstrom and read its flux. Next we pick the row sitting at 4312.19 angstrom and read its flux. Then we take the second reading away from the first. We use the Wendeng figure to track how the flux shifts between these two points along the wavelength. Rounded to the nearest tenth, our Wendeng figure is 1.0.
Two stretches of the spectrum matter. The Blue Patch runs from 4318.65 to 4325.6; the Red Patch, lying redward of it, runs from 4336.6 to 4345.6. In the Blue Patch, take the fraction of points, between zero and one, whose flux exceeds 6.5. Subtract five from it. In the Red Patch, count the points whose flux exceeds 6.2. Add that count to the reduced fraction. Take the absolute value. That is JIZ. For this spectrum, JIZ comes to 5.0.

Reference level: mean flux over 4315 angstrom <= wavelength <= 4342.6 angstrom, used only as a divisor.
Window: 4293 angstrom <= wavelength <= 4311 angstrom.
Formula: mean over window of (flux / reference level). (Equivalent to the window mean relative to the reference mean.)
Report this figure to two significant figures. 0.69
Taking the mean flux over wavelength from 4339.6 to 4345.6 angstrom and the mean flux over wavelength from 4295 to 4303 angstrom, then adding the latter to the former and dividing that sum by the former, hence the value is 1.71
